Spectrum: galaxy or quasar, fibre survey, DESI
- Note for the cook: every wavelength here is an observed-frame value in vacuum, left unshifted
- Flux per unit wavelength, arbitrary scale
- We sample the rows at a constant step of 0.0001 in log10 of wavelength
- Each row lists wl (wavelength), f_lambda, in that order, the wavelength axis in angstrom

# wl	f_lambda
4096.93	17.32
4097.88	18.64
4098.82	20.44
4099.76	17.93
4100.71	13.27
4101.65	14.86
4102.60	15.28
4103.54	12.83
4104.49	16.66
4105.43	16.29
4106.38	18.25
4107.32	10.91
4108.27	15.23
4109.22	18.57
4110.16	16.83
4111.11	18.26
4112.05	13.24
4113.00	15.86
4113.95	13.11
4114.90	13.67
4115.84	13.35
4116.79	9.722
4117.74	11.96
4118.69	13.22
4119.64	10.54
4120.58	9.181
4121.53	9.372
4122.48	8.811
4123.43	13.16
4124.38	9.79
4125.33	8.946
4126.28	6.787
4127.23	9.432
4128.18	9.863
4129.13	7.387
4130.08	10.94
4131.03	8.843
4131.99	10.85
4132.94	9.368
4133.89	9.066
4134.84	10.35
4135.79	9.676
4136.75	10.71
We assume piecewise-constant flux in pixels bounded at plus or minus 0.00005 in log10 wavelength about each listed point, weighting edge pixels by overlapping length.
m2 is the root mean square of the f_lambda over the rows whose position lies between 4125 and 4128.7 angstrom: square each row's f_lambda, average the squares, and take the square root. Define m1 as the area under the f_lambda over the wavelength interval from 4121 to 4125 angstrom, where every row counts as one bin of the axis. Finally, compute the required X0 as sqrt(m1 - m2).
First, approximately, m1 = 41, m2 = 9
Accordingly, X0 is 5.7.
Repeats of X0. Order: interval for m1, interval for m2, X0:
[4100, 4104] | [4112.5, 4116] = 6.6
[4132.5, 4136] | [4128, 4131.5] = 4.9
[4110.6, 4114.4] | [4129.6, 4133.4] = 6.9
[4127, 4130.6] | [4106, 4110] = 4.2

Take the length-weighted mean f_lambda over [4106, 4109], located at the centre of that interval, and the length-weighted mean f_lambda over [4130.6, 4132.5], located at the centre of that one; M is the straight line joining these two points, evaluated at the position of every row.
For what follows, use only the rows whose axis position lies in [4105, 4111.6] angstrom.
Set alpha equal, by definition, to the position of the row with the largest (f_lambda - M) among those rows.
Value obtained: 4111.11 angstrom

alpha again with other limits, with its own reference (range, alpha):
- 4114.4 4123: 4118.69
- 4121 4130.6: 4123.43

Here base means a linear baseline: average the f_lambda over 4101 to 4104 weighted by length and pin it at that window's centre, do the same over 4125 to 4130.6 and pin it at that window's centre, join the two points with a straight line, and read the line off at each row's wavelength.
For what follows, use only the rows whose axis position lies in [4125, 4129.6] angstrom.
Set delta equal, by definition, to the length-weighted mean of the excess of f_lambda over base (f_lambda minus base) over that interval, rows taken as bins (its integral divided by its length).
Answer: -0.5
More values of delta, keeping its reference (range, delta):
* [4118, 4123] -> -0.1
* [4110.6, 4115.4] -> 2.8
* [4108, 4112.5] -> 3.9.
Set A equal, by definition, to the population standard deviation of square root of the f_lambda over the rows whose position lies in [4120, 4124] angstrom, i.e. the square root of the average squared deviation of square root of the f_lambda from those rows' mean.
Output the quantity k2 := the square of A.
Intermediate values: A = 0.27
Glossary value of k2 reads 0.07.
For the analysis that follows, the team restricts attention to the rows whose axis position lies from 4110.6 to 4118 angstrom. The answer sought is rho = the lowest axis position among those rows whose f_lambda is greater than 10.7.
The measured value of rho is 4111.11 angstrom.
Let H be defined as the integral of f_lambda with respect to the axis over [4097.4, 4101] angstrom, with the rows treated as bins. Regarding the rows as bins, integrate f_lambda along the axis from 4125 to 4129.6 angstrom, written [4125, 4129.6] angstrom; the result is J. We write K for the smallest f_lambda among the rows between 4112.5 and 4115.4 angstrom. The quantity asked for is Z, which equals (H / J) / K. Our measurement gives 0.13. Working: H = 64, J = 39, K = 13.11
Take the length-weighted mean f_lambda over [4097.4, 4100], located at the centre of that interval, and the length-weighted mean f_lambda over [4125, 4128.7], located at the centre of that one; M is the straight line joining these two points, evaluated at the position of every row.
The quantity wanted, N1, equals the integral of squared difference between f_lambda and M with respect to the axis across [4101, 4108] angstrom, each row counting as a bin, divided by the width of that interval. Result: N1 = 9.5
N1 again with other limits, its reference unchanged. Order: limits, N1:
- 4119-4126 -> 2.7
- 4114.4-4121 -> 2.0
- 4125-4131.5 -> 3.3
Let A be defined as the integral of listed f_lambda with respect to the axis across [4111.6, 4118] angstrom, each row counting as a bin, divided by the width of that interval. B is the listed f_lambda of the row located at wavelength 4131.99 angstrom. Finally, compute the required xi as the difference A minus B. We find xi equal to 2.2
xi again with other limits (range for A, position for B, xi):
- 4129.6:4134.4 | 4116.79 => 0.1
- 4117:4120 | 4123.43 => -1.4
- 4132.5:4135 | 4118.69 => -3.7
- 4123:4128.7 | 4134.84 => -0.7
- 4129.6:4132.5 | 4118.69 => -3.0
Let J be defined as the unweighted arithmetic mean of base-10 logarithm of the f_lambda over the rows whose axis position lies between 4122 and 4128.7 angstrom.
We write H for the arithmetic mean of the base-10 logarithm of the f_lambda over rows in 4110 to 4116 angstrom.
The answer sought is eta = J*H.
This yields 1.14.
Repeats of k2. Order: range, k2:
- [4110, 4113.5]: 0.05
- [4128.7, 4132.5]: 0.06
